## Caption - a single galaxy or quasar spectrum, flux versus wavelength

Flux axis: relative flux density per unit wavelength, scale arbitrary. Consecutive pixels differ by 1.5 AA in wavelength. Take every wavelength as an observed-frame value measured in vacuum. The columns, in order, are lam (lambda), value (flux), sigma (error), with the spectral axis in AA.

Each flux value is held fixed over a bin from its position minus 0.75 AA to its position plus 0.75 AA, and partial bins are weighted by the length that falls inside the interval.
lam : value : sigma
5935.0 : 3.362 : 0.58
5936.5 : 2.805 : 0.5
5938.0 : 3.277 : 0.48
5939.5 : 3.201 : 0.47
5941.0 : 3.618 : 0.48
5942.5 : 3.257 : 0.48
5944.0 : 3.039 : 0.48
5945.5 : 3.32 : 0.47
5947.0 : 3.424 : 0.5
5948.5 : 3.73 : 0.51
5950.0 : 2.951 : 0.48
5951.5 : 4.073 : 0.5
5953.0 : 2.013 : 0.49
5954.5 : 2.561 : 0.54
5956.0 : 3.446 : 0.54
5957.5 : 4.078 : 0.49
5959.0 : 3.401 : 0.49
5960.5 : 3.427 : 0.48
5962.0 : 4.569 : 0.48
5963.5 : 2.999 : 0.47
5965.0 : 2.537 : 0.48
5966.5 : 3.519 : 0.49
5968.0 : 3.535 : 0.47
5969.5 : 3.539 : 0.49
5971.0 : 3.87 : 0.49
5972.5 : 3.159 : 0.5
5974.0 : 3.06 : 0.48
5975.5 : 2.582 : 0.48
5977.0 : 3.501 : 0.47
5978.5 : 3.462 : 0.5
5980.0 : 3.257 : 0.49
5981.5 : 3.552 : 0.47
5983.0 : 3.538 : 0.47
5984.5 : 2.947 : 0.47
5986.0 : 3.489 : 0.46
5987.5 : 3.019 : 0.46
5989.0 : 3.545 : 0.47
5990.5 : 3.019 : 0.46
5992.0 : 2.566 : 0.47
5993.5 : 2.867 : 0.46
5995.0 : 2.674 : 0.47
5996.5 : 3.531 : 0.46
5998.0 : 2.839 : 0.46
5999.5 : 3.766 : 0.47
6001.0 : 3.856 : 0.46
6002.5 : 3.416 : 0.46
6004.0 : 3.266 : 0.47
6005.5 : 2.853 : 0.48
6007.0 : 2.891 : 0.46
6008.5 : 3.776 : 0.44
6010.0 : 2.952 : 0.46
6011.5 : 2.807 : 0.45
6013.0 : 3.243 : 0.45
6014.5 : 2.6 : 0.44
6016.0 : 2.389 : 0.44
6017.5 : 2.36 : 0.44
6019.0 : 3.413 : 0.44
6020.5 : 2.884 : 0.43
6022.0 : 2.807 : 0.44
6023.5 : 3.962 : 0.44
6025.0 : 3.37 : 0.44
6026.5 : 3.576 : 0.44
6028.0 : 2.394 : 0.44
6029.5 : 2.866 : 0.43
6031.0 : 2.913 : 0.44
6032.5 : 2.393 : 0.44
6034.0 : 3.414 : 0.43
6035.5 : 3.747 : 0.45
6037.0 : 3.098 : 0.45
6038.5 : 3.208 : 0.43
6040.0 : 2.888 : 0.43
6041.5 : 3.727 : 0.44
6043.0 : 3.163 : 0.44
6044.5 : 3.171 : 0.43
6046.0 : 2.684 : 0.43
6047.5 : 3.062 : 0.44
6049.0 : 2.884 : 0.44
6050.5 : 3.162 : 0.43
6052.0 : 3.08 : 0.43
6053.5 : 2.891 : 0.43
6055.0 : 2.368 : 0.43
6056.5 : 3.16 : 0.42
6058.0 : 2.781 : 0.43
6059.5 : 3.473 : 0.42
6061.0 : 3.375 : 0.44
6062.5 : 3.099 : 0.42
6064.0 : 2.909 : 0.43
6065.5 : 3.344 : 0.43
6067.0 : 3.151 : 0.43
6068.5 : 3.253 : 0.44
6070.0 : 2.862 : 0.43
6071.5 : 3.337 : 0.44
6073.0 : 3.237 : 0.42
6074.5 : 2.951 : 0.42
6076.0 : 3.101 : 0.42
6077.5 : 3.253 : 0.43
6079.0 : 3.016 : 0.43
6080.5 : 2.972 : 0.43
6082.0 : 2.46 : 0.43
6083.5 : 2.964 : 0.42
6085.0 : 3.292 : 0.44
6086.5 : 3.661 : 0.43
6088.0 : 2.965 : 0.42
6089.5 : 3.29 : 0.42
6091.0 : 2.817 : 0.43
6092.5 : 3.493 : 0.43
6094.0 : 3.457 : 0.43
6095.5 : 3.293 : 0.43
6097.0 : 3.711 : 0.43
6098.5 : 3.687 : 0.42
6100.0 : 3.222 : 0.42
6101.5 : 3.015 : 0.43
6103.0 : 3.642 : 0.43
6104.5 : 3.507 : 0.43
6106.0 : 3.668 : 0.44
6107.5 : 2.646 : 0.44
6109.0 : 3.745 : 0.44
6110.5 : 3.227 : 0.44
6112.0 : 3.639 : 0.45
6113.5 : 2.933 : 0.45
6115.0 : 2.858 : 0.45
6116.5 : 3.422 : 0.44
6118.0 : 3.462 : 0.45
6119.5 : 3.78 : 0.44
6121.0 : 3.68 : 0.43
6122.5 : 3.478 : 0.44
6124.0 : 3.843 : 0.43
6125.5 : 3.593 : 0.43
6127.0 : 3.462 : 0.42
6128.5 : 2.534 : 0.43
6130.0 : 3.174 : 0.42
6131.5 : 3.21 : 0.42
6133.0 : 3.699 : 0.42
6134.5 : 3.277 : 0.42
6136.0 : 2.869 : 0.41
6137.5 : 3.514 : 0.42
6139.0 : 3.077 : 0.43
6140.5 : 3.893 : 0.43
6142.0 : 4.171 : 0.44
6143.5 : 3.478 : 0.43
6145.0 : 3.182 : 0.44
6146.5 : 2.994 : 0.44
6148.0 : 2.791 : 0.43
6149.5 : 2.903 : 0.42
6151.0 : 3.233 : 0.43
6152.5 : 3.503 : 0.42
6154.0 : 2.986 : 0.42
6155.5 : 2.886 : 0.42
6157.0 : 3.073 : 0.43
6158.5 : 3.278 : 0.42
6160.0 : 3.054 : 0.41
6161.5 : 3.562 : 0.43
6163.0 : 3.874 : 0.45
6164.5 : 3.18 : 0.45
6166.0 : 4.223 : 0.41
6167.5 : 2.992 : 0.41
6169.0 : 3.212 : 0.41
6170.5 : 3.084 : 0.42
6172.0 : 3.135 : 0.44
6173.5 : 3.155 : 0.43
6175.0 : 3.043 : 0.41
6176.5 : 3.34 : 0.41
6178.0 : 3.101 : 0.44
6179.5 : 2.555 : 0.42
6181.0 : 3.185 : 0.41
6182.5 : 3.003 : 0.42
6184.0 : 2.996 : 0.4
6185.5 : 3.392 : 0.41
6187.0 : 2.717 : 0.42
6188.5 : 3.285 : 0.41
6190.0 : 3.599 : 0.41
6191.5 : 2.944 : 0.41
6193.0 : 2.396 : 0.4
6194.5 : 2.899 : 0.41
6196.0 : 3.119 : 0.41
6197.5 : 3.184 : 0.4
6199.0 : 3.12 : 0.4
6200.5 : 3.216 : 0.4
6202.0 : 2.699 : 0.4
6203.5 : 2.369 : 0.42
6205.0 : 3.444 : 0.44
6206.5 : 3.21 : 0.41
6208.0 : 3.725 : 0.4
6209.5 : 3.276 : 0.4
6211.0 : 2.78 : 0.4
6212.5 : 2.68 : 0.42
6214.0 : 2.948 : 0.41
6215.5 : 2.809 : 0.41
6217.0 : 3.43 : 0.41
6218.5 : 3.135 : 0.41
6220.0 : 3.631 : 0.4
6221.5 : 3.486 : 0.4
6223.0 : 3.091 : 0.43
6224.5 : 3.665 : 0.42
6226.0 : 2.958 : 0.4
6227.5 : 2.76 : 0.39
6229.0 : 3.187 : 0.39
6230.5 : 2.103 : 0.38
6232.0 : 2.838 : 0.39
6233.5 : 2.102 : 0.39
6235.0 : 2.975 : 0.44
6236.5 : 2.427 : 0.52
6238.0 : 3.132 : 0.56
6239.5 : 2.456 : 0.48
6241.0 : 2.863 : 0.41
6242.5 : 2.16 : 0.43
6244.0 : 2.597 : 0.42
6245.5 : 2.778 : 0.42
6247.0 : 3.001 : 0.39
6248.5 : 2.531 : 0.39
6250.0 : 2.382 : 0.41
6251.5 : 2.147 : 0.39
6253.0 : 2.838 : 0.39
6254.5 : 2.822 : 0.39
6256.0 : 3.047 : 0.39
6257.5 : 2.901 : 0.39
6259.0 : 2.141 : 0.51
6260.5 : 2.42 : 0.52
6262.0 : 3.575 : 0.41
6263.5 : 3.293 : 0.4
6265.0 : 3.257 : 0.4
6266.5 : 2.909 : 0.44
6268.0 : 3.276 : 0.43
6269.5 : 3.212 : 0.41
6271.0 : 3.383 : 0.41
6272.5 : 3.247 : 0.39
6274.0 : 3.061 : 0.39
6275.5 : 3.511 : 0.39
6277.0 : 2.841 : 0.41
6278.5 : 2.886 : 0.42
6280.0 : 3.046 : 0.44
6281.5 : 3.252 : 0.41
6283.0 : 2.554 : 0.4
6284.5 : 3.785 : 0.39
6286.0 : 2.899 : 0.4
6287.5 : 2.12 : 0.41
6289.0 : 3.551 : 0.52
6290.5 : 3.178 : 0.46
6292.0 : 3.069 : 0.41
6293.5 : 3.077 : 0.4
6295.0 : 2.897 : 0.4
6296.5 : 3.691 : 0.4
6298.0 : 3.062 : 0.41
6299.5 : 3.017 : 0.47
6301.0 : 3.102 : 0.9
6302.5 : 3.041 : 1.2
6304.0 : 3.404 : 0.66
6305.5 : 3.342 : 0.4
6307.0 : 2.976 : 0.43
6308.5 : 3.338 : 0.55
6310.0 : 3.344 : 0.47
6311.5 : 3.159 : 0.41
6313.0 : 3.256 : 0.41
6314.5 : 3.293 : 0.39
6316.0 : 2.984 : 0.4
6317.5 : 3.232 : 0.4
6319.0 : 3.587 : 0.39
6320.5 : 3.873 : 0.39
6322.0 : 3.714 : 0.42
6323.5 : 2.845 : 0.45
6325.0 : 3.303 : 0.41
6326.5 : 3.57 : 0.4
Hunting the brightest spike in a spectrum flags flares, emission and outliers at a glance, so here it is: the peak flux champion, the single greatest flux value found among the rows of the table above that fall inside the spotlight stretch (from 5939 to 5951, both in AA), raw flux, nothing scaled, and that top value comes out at 3.73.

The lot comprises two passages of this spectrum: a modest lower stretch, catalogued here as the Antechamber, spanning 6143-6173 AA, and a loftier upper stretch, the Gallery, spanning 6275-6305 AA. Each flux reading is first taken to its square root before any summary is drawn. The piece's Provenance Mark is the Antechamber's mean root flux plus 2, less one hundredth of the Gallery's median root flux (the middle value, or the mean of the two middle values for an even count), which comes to 3.78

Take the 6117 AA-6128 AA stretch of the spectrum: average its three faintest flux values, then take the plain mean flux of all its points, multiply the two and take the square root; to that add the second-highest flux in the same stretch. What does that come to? 7.3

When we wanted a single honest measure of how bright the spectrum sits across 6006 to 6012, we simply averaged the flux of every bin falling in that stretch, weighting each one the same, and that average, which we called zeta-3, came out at 3.11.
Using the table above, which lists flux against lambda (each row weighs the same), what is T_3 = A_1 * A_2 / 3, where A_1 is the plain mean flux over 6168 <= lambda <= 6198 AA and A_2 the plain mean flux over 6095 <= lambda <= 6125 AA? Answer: 3.50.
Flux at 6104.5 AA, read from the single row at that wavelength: 3.507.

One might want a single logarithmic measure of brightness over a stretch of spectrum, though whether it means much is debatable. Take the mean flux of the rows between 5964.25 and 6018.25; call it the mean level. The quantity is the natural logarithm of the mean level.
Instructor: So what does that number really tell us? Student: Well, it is 1.15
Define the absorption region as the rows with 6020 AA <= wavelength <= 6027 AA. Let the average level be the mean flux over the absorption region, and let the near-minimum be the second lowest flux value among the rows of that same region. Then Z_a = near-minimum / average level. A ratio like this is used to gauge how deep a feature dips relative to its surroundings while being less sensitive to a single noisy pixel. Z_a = 0.87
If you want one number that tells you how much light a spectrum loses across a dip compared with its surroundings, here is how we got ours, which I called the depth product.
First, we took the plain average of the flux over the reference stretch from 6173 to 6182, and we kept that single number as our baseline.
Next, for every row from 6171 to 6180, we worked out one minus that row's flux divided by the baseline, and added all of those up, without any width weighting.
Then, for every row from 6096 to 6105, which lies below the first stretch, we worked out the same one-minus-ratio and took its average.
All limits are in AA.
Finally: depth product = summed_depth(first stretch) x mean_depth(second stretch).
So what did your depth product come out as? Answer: 0.00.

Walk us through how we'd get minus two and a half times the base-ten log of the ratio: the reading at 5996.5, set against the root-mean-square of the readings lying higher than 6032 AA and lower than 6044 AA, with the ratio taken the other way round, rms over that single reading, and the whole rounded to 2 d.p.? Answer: 0.10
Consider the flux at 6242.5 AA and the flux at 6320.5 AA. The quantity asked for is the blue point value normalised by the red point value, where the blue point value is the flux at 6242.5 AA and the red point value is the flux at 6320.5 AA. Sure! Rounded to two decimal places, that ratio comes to 0.56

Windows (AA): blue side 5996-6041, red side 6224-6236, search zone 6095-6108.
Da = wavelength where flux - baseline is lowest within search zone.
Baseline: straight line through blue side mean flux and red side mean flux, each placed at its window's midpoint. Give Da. 6107.5 AA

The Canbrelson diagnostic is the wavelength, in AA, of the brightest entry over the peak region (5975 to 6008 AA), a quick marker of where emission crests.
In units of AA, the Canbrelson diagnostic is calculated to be 6001.0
